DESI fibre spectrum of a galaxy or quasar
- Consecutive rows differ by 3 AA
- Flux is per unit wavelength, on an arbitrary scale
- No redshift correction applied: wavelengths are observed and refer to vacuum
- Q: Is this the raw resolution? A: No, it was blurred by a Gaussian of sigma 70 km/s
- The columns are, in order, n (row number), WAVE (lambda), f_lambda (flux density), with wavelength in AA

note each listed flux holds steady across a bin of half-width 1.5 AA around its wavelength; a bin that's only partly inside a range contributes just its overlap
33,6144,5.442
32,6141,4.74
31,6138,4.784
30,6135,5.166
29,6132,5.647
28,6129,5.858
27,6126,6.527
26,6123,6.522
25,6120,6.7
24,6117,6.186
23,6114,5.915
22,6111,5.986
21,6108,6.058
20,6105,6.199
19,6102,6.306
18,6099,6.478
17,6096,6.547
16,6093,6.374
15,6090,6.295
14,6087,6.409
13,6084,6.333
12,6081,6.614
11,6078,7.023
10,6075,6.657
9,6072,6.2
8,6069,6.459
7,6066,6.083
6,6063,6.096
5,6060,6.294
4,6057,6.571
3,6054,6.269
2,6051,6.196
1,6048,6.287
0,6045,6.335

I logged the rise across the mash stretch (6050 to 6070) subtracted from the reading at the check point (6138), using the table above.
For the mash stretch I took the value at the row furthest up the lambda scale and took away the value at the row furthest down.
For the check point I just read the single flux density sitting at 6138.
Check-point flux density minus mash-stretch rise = 4.52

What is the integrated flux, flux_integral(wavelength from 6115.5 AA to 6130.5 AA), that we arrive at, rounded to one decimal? 95.4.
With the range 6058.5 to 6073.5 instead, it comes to 93.4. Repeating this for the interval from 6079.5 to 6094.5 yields 96.1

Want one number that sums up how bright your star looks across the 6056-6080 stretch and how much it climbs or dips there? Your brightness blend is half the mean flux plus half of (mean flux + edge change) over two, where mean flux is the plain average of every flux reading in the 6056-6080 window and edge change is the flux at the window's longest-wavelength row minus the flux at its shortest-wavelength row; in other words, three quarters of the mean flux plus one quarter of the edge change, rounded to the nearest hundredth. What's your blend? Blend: 4.93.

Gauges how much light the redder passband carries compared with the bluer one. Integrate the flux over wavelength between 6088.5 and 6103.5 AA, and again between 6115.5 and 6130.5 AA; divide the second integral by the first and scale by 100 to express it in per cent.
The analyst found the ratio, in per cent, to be 99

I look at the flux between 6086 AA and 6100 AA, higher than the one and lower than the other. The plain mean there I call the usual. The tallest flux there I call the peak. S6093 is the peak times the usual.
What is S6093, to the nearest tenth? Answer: 42.0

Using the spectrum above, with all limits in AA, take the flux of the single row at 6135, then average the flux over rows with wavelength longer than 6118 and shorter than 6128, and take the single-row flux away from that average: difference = 1.4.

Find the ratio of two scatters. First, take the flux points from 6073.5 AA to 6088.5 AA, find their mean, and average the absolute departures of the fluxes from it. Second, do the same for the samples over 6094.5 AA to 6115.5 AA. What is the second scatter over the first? 1.0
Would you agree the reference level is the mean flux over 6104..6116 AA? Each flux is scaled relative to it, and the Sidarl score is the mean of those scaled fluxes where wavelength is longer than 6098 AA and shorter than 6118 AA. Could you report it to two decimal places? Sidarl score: 1.02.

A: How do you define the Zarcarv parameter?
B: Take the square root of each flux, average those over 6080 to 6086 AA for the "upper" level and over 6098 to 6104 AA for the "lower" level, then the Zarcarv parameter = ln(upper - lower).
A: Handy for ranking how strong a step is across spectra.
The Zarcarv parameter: -4.1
